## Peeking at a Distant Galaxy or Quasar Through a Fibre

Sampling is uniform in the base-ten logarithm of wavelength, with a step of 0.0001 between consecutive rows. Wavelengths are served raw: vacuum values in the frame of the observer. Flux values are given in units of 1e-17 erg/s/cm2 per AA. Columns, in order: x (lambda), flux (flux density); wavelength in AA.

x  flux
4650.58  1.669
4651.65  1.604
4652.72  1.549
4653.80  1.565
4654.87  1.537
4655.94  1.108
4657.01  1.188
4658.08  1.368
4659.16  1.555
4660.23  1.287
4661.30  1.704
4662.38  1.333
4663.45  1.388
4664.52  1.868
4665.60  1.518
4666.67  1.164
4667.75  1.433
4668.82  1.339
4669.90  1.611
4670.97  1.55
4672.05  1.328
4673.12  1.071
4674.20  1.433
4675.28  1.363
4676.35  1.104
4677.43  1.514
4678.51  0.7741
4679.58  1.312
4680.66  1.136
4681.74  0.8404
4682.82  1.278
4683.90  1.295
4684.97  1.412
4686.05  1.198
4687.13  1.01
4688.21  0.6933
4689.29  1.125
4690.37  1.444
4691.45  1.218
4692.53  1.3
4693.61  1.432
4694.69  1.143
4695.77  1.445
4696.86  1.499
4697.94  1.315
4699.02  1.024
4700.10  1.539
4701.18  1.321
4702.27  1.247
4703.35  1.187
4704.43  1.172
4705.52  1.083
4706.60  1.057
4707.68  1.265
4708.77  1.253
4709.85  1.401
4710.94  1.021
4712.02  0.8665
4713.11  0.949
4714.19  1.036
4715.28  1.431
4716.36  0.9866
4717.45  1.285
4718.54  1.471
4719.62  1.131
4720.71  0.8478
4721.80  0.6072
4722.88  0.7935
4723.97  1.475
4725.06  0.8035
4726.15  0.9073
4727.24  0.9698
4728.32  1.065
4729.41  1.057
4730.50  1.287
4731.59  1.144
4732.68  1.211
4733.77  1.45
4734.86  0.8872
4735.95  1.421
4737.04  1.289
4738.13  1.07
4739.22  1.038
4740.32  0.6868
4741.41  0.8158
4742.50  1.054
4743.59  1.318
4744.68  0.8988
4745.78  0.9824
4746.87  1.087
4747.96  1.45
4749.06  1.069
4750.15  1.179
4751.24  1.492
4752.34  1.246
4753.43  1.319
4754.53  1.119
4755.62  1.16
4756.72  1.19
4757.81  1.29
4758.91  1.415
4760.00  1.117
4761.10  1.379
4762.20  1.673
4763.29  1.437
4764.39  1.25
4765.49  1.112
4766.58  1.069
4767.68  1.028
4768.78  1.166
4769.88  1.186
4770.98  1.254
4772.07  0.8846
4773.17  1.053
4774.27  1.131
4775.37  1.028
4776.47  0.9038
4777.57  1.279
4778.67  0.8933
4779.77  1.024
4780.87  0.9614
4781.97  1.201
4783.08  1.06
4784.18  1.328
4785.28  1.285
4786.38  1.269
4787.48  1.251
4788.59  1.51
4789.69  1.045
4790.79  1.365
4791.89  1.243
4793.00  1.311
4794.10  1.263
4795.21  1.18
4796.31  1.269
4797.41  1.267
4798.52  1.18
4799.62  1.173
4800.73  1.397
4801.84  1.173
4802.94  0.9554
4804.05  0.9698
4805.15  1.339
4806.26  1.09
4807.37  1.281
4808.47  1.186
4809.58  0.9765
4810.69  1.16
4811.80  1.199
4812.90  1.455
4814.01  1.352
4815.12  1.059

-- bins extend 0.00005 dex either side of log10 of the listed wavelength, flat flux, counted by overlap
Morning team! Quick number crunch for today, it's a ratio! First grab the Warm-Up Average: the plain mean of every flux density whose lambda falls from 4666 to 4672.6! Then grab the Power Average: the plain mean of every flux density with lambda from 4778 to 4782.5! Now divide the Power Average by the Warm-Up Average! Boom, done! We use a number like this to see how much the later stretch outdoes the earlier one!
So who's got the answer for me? 0.73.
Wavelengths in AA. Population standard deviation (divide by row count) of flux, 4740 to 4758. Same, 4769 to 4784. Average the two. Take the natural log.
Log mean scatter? -1.78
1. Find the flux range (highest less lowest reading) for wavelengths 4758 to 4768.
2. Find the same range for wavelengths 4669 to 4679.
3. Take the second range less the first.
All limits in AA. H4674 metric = 0.19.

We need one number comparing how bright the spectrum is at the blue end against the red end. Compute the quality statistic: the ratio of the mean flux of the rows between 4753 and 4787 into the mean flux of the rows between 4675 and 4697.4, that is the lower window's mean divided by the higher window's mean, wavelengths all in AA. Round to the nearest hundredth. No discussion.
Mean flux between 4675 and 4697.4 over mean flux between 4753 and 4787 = 1.03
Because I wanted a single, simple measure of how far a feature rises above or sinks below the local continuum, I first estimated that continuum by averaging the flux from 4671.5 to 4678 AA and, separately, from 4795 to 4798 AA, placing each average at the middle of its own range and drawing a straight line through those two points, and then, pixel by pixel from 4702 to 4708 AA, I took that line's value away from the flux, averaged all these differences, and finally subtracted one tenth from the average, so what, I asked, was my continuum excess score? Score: -0.22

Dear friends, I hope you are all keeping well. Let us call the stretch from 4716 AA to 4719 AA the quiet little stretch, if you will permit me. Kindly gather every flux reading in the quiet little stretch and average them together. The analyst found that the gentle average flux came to 1.25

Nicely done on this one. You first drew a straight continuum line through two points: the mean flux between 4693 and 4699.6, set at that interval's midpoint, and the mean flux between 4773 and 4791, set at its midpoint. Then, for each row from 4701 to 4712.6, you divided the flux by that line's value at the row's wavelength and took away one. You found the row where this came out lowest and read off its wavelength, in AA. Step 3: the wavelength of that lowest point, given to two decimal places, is 4712.02 AA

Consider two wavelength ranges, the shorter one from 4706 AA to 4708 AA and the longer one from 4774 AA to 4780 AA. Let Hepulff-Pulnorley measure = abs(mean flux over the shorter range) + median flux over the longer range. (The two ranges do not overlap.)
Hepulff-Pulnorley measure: 2.2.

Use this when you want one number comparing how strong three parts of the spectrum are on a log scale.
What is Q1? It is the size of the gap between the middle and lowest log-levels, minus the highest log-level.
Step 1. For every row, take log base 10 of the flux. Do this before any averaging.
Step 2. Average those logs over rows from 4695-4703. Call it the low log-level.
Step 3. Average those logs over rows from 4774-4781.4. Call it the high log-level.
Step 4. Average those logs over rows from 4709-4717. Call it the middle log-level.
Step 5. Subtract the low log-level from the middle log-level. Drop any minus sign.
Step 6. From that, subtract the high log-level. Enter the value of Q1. 0.08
